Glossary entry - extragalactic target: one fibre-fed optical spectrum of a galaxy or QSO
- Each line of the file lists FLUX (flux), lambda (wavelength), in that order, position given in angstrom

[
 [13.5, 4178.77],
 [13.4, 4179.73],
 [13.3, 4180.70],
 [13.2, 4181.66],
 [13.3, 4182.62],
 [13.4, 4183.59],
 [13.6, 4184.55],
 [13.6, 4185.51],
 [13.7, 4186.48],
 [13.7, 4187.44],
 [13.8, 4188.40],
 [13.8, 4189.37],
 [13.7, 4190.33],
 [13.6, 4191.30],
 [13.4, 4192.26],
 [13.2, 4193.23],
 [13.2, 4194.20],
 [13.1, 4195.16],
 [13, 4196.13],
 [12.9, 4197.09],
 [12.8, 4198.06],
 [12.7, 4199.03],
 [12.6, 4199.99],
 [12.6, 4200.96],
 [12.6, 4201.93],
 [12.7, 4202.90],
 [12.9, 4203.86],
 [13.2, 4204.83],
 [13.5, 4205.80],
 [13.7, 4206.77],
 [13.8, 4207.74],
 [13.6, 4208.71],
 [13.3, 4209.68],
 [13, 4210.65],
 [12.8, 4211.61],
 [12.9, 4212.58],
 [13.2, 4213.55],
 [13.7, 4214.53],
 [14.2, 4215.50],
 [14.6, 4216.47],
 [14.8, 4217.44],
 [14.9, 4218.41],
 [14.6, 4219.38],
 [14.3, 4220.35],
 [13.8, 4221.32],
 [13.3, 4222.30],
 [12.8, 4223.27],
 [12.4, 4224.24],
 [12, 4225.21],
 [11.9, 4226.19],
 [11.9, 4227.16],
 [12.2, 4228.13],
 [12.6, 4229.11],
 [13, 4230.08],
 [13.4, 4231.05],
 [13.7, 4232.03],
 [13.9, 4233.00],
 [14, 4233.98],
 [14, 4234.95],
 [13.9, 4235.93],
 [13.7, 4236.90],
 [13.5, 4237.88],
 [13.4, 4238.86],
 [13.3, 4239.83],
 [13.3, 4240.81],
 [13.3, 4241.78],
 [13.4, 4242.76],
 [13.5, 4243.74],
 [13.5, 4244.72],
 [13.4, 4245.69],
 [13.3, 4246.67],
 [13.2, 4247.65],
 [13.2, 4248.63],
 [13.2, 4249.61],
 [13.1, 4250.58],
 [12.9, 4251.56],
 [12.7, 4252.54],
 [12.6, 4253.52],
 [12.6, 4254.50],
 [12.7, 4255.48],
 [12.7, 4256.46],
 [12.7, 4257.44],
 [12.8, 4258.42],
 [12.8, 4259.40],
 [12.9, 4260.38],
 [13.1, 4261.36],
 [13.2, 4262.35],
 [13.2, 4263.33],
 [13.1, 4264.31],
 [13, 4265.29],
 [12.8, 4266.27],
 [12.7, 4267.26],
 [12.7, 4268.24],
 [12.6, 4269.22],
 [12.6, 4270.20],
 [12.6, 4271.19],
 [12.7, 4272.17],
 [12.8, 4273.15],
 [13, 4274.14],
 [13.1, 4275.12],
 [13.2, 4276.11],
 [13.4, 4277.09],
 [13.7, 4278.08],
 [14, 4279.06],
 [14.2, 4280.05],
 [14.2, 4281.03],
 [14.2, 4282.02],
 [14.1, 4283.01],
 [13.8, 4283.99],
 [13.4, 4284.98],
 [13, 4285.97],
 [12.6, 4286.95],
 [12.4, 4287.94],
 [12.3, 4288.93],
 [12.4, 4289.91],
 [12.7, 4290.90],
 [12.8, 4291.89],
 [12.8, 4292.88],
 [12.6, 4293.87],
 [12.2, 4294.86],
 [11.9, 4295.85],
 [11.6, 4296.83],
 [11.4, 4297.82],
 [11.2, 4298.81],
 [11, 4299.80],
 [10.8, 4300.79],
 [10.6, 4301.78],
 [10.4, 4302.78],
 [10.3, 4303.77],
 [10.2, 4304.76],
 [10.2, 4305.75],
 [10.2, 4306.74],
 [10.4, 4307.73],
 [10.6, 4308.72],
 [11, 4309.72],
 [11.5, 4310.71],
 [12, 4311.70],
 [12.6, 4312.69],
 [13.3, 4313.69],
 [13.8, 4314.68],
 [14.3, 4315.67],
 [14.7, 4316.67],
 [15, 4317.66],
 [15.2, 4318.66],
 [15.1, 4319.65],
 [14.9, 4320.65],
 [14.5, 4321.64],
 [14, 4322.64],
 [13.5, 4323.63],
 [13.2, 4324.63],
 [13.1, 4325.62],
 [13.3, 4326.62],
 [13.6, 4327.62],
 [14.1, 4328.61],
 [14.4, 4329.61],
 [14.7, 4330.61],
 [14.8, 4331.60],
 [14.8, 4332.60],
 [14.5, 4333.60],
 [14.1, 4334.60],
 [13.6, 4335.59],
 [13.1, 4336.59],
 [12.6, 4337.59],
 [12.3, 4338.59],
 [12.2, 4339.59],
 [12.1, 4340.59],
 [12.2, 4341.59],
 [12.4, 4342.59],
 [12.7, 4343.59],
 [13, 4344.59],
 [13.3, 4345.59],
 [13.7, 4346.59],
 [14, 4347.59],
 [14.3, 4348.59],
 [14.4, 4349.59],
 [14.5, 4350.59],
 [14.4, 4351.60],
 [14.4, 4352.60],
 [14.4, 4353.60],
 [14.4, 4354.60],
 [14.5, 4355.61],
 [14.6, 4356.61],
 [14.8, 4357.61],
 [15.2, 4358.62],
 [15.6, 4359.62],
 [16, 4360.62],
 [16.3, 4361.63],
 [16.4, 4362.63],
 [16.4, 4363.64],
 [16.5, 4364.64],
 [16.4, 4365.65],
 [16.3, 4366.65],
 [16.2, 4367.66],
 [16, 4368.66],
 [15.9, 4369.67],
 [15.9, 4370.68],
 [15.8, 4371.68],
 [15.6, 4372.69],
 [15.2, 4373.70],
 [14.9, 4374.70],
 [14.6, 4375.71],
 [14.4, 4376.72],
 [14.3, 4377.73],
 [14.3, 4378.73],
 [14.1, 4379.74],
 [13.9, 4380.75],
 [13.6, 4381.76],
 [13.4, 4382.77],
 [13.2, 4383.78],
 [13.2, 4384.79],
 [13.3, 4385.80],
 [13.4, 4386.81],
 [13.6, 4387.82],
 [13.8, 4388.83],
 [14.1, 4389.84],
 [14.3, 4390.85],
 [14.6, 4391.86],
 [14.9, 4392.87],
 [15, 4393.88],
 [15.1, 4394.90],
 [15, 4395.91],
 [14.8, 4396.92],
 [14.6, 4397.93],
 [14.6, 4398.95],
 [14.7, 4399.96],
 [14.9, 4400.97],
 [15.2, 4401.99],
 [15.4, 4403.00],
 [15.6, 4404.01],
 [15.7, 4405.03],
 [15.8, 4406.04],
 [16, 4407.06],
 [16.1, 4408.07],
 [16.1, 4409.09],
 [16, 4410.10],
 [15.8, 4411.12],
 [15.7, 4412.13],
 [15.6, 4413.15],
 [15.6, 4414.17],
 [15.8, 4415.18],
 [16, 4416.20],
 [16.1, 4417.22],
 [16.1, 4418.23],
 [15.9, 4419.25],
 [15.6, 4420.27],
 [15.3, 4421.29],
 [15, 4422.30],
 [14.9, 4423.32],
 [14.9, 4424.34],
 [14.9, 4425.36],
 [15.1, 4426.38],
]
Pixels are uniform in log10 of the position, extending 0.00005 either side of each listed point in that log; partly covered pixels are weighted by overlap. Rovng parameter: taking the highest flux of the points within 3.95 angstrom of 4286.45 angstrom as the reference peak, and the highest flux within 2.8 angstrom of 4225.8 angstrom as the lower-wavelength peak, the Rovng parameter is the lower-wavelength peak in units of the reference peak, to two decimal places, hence 0.91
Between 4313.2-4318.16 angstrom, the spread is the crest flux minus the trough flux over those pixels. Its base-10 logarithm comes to 0.230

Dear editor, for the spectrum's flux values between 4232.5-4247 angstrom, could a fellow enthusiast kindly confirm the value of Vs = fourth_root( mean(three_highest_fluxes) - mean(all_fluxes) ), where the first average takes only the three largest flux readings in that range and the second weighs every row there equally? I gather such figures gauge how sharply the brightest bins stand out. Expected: 0.80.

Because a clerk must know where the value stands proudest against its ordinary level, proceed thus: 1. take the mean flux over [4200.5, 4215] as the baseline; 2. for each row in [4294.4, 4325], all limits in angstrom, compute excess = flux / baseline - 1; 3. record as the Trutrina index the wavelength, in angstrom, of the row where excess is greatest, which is 4318.66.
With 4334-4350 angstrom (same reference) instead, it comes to 4349.59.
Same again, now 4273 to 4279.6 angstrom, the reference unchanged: 4279.06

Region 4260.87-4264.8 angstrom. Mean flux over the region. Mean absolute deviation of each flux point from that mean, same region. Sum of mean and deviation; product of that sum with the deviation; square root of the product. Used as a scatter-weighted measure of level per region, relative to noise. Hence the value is 0.8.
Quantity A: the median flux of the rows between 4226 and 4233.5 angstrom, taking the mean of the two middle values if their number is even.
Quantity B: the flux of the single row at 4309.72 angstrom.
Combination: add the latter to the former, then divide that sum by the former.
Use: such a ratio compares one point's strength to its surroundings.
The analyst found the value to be 1.86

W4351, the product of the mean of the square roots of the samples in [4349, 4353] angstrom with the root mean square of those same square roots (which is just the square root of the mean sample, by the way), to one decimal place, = 14.4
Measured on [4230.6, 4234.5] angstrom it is 13.7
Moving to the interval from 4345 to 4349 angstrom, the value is 13.8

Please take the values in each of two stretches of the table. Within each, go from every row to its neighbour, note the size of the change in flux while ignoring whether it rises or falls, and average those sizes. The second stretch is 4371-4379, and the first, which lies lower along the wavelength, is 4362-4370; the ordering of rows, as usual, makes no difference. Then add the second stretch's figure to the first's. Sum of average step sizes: 0.31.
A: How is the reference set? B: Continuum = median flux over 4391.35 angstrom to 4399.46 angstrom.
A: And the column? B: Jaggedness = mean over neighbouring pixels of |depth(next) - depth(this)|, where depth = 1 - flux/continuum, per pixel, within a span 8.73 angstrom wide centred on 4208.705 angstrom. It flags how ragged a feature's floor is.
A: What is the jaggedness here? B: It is 0.0143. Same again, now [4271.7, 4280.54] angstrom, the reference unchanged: 0.0126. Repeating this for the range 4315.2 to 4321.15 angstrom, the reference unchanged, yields 0.0162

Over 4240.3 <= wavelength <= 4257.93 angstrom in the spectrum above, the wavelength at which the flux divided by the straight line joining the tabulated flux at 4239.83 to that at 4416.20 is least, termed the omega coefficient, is 4254.50 angstrom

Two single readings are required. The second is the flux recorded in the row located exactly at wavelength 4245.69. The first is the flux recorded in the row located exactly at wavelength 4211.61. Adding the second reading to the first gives 26.2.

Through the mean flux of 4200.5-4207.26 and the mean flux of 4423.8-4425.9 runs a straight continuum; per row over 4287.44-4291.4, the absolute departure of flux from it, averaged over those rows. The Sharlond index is 1.3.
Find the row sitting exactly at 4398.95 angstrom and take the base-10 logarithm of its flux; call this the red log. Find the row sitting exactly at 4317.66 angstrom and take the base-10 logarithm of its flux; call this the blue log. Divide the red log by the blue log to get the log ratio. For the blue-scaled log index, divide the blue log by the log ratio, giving 1.19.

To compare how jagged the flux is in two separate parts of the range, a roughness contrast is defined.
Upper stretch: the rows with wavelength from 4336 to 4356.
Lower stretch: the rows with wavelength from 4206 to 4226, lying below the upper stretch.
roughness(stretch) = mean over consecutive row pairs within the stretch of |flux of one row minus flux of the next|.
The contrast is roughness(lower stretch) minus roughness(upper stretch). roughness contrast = 0.13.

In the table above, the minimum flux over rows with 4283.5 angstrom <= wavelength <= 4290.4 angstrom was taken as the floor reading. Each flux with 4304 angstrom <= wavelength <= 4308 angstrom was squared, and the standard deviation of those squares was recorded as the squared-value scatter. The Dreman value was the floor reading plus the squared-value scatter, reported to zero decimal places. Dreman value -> 14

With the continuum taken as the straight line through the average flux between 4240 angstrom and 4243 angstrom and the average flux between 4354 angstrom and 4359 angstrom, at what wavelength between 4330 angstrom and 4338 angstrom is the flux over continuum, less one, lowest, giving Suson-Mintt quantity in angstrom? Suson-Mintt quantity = 4337.59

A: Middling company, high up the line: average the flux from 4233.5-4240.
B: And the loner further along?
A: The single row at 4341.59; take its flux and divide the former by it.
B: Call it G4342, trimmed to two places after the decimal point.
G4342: 1.12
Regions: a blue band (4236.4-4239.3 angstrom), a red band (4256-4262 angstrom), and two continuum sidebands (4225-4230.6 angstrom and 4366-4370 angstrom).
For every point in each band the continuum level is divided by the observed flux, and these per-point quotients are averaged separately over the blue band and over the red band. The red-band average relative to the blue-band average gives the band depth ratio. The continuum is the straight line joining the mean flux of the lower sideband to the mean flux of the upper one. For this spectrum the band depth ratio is 1.10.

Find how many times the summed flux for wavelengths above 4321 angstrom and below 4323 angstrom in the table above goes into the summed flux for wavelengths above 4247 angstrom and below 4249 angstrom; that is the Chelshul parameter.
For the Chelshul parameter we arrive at 0.93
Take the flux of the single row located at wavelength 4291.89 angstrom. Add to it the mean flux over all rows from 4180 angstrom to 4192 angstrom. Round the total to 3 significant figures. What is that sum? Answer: 26.4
